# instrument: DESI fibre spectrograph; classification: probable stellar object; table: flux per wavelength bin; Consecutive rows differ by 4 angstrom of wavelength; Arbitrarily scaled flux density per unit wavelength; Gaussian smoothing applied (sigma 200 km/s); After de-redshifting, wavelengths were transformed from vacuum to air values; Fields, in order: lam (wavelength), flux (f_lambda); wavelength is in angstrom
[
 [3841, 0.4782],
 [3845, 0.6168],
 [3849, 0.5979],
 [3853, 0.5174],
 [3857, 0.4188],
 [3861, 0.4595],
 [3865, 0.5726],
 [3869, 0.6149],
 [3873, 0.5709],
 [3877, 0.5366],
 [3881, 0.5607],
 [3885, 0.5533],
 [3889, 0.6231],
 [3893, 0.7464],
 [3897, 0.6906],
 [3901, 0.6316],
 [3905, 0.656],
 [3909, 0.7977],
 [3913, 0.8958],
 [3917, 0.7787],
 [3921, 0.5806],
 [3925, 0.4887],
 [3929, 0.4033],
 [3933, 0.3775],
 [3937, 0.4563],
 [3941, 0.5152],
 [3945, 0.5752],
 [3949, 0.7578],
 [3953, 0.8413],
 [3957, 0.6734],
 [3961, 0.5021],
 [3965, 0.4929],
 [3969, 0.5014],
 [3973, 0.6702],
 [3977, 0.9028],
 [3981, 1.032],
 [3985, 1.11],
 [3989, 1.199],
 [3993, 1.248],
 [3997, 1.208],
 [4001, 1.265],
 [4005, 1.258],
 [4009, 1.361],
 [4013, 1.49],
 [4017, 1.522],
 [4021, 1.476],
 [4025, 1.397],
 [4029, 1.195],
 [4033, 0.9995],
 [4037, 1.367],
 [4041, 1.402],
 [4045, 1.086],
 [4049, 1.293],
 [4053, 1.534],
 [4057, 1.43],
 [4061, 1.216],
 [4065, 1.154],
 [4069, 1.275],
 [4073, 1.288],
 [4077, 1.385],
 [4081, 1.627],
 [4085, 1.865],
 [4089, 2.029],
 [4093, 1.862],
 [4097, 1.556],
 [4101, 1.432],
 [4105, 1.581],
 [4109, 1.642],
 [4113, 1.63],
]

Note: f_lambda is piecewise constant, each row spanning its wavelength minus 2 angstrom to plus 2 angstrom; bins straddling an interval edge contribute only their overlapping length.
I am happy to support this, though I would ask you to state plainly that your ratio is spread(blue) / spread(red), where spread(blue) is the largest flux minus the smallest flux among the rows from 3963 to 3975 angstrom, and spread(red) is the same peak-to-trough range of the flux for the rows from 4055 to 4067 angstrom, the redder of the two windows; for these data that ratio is 0.64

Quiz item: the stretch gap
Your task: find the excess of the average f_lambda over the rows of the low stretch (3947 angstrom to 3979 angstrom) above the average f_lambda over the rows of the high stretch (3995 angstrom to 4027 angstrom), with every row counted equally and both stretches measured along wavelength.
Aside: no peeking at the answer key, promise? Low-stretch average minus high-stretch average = -0.704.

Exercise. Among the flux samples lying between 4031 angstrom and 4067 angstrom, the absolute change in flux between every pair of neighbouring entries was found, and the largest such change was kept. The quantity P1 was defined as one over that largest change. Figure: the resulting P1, 3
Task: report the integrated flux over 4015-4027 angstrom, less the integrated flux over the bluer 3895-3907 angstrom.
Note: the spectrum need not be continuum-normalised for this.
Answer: 9.7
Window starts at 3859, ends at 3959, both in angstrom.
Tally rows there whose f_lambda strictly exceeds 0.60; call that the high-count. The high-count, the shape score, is 12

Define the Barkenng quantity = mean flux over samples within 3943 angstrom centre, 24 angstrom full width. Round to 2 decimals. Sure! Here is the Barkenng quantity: 0.59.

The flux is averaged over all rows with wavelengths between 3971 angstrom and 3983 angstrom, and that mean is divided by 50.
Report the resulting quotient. 0.017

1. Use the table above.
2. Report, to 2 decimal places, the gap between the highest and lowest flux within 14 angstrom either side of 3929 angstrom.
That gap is 0.40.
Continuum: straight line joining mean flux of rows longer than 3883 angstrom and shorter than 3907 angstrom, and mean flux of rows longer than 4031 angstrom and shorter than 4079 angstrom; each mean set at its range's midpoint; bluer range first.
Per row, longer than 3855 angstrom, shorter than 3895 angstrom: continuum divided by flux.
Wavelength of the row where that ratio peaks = 3857 angstrom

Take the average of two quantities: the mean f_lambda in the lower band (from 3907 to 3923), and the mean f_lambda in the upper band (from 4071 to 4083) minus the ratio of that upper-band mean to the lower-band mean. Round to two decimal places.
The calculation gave 0.16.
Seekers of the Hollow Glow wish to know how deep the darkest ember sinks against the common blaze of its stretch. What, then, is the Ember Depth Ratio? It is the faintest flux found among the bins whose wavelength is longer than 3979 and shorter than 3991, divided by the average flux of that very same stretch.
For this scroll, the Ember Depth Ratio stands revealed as 0.93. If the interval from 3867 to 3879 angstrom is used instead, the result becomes 0.93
